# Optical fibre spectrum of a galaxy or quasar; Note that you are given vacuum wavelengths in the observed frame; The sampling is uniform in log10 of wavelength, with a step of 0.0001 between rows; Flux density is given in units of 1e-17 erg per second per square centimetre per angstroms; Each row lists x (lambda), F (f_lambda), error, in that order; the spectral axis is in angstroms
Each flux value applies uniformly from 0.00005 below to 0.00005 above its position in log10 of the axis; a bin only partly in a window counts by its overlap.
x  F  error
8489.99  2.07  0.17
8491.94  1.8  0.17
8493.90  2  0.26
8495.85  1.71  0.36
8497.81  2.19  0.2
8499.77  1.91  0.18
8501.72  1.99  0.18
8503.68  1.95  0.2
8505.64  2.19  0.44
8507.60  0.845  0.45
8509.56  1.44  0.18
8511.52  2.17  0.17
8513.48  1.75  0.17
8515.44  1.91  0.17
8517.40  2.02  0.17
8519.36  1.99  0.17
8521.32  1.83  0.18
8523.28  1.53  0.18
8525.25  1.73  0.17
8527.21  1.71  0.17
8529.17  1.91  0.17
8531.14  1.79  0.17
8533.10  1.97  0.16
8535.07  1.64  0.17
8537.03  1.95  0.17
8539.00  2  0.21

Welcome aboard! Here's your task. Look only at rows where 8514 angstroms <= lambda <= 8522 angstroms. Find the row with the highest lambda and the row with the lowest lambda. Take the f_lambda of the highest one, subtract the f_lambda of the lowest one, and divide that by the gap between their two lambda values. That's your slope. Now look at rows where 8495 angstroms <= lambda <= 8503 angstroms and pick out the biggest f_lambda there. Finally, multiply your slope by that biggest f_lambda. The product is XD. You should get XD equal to -0.030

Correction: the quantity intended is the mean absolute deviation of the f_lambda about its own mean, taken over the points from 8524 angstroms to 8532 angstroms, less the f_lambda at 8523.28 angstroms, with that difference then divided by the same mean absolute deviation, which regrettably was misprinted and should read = -23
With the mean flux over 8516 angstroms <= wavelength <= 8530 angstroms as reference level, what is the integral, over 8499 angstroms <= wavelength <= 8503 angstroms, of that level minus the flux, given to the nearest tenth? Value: -0.5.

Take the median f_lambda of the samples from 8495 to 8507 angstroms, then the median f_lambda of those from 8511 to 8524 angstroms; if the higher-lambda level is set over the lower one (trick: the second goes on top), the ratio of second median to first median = 0.97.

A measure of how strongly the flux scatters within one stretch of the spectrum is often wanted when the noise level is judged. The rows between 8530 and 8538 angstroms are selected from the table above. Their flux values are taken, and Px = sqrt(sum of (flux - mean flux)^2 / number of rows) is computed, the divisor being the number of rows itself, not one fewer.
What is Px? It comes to 0.134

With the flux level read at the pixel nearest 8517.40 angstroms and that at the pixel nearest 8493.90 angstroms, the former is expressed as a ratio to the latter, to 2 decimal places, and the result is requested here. 1.01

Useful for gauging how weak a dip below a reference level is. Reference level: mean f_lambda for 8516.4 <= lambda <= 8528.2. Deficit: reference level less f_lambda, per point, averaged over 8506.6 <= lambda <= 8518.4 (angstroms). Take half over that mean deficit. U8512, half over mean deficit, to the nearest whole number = 4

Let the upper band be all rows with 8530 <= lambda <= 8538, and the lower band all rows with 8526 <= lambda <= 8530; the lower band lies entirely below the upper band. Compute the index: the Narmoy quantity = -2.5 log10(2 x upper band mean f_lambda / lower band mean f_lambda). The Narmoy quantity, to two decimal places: -0.77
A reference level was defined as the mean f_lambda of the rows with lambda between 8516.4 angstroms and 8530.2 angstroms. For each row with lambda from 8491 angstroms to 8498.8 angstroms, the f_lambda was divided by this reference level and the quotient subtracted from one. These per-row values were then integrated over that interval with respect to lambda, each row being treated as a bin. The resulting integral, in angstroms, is -0.46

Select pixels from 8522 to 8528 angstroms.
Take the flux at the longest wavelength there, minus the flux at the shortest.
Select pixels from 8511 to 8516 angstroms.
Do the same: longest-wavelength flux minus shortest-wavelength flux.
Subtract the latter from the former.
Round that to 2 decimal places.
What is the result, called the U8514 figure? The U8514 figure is 0.44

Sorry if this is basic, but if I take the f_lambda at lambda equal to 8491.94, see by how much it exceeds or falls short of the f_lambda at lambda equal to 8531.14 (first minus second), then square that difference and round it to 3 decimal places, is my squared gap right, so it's 0.000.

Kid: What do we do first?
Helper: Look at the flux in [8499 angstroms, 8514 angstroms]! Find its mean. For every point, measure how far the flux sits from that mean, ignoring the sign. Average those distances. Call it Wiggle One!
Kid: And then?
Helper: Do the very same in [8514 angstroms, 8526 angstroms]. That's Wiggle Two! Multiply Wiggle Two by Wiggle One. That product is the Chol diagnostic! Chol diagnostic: 0.045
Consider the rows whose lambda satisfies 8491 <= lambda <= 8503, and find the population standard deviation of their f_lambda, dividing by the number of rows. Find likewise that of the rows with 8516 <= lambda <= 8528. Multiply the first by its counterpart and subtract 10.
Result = -9.97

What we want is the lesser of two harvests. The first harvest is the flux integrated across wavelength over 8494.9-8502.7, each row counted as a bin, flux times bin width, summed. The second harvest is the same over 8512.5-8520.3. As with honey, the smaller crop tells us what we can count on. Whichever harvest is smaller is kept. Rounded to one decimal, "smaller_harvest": 15.0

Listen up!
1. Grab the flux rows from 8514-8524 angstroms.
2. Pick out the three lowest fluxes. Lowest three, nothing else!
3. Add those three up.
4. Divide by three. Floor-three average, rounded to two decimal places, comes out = 1.76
